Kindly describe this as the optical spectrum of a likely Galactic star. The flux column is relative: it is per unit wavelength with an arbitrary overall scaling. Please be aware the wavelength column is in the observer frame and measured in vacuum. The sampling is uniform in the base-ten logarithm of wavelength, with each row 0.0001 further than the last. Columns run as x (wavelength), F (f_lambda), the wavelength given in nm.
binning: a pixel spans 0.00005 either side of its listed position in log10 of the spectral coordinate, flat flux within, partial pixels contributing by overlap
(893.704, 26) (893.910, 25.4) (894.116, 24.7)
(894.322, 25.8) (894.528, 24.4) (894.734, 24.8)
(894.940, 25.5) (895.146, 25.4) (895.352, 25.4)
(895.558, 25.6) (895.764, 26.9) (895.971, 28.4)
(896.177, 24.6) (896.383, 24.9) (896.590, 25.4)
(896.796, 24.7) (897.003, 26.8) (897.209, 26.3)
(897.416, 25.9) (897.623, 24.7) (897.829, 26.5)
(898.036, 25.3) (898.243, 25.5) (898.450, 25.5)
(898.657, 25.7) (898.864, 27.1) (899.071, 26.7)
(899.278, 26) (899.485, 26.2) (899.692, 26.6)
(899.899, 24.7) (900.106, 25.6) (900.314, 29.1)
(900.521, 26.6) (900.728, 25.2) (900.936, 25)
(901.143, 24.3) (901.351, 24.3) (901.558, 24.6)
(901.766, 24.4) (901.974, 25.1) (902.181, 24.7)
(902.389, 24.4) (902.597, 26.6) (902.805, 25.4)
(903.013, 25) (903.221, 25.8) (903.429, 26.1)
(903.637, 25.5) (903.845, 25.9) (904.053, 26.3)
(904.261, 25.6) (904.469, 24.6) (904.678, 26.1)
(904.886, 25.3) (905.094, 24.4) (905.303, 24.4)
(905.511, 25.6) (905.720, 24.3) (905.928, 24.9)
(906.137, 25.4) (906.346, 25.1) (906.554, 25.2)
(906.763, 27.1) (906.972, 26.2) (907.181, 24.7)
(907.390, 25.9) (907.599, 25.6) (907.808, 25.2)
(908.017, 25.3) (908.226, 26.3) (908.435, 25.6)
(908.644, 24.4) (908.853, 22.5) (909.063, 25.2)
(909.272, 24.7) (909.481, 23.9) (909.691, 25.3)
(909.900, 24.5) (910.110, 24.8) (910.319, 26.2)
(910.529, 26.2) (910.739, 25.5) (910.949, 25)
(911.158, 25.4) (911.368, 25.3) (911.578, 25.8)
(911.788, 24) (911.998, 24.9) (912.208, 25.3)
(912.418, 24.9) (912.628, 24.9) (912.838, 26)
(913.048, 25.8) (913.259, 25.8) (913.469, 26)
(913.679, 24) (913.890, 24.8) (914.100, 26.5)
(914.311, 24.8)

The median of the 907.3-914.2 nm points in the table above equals 25.3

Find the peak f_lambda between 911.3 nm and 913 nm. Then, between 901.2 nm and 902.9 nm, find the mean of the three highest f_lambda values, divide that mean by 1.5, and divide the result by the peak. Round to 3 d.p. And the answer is 0.659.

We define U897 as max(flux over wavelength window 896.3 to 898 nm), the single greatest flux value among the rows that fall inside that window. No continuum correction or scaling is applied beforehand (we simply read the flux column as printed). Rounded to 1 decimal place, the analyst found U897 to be 26.8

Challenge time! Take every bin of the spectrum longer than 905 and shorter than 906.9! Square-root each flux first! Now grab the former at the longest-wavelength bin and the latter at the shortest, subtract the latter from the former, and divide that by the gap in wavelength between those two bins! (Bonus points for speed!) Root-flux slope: 0.16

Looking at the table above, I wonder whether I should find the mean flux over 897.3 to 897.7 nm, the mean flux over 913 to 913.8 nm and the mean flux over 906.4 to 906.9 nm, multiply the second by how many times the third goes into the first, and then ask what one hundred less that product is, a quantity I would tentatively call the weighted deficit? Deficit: 75.4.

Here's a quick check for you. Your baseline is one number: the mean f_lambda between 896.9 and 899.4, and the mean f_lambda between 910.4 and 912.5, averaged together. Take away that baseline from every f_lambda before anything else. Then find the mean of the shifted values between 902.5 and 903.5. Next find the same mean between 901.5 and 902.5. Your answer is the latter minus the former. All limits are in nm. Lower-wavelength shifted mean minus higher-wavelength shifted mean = -1.1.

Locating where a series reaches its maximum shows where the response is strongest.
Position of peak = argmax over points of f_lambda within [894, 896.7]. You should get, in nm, 895.971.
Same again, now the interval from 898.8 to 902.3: 900.314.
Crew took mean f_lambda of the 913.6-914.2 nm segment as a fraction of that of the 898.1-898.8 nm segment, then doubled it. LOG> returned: 1.96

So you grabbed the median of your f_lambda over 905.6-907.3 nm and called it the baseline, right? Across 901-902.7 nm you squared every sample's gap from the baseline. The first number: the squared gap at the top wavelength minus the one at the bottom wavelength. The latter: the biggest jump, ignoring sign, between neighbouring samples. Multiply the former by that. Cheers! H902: 2.1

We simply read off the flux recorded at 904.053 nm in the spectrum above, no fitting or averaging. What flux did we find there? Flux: 26.3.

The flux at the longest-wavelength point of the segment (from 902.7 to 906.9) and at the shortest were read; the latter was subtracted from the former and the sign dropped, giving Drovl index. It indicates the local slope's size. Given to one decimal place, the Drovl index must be 1.7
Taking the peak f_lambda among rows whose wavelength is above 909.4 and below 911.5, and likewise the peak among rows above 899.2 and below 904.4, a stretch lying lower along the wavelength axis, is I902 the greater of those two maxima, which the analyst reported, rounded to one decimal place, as 29.1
